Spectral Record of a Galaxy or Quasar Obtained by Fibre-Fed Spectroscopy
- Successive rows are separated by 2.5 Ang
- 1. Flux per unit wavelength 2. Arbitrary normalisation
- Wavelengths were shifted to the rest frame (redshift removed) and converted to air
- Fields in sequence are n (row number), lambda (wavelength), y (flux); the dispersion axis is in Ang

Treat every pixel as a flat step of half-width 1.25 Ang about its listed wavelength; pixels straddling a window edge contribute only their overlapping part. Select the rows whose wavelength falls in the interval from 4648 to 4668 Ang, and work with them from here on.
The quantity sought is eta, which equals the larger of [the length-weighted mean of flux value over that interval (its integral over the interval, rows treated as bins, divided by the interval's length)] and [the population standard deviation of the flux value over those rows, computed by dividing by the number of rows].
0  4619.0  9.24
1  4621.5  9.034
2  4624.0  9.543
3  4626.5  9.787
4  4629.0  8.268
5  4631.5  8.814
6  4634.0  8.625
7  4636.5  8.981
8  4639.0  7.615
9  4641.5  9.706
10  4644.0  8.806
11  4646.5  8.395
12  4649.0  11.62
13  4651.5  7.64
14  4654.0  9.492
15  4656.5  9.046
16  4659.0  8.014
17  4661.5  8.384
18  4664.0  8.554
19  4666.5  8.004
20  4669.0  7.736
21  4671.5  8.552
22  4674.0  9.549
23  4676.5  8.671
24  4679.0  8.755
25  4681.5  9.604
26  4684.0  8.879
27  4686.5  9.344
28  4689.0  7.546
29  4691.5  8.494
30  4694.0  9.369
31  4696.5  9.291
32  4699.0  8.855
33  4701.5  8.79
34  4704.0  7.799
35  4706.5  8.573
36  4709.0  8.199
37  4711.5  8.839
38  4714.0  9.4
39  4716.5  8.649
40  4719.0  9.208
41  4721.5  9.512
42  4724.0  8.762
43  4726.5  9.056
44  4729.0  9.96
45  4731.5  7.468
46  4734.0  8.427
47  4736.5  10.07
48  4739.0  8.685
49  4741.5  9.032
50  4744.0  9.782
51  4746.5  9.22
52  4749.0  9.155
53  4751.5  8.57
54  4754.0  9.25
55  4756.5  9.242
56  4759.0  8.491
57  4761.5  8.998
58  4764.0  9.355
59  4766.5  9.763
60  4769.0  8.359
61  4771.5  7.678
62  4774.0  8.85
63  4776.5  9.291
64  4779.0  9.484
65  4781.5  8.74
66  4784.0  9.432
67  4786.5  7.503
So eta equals 8.80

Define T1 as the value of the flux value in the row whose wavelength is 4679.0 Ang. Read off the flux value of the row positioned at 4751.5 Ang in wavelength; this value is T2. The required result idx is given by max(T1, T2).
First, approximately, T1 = 8.755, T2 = 8.57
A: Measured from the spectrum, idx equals 8.8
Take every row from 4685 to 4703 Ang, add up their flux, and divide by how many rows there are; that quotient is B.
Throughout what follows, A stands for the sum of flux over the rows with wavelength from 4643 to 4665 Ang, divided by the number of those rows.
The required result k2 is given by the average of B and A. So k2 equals 8.85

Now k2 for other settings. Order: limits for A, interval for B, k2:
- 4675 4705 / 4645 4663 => 8.86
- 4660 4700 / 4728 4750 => 8.91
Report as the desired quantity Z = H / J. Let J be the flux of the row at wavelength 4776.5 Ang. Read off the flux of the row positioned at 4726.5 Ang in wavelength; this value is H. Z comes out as 0.97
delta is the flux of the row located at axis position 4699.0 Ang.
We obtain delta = 8.855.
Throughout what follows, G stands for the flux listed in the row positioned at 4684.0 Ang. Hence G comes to 8.879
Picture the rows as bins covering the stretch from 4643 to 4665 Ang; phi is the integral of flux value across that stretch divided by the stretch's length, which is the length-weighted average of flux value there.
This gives 8.89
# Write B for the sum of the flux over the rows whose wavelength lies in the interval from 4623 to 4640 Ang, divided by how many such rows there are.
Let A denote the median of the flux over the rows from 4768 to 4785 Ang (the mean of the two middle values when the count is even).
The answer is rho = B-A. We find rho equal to -0.05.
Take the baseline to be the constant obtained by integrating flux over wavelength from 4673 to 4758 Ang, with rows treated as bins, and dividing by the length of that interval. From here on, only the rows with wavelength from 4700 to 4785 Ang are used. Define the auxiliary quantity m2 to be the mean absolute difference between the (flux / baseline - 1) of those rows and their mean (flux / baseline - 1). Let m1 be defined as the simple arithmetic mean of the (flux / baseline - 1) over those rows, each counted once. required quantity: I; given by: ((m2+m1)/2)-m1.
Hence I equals 0.0267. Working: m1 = 0.0006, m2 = 0.054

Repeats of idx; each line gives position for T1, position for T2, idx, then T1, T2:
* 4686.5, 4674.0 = 9.5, 9.344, 9.549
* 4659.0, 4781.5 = 8.7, 8.014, 8.74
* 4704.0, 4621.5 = 9.0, 7.799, 9.034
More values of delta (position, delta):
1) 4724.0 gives 8.762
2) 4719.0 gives 9.208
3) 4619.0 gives 9.24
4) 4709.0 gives 8.199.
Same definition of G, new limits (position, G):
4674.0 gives 9.549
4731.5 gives 7.468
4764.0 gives 9.355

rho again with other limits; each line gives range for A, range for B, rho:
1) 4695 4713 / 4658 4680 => -0.32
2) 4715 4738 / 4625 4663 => -0.18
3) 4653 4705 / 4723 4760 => 0.26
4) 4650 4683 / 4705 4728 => 0.36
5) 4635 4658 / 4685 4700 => -0.16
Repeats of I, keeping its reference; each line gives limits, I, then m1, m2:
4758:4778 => 0.0332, -0.0101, 0.056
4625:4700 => 0.0404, -0.0140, 0.067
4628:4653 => 0.0472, -0.0102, 0.084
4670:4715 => 0.0315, -0.0148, 0.048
